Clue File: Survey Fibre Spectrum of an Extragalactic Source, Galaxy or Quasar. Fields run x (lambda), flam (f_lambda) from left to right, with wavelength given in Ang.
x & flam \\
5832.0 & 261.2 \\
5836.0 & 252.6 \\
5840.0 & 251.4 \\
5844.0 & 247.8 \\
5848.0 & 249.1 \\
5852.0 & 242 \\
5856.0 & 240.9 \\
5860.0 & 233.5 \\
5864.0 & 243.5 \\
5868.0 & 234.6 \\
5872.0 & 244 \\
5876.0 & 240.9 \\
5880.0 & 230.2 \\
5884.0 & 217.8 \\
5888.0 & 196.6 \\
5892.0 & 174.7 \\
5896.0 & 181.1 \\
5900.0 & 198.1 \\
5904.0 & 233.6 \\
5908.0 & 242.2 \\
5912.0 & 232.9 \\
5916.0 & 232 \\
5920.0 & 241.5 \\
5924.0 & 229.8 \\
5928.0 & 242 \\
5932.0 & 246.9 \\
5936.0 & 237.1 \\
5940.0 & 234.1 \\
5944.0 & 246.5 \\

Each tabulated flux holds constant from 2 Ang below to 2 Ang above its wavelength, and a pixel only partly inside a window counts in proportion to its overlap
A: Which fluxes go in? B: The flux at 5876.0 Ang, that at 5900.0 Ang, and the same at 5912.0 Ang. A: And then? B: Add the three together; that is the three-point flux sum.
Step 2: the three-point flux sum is 672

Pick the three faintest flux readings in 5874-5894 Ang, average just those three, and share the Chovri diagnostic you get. 196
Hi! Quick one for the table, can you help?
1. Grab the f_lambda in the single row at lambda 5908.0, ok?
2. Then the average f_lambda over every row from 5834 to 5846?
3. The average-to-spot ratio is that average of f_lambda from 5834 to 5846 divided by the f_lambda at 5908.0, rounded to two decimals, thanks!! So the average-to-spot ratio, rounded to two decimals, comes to 1.03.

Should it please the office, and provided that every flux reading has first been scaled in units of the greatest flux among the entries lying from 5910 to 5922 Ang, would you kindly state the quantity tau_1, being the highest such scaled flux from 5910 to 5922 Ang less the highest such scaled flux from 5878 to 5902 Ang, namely 0.047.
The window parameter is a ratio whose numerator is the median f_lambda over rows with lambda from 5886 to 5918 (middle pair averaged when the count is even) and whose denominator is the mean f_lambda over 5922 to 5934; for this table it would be 0.90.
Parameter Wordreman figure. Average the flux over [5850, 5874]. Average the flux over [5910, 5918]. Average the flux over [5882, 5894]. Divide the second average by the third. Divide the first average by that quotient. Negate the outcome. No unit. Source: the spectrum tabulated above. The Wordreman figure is -203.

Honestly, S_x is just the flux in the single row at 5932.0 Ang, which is 246.9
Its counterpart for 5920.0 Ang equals 241.5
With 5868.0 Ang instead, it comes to 234.6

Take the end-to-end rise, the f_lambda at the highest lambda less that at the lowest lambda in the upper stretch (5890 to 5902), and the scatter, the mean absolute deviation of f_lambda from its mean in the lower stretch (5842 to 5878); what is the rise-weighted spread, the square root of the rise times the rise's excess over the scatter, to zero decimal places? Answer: 21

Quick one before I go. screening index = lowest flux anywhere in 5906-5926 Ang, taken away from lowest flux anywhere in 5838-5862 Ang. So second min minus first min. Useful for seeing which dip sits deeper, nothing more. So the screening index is 4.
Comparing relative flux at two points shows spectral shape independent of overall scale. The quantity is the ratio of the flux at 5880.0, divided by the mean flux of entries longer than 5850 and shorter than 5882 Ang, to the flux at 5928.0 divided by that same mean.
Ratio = 0.95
